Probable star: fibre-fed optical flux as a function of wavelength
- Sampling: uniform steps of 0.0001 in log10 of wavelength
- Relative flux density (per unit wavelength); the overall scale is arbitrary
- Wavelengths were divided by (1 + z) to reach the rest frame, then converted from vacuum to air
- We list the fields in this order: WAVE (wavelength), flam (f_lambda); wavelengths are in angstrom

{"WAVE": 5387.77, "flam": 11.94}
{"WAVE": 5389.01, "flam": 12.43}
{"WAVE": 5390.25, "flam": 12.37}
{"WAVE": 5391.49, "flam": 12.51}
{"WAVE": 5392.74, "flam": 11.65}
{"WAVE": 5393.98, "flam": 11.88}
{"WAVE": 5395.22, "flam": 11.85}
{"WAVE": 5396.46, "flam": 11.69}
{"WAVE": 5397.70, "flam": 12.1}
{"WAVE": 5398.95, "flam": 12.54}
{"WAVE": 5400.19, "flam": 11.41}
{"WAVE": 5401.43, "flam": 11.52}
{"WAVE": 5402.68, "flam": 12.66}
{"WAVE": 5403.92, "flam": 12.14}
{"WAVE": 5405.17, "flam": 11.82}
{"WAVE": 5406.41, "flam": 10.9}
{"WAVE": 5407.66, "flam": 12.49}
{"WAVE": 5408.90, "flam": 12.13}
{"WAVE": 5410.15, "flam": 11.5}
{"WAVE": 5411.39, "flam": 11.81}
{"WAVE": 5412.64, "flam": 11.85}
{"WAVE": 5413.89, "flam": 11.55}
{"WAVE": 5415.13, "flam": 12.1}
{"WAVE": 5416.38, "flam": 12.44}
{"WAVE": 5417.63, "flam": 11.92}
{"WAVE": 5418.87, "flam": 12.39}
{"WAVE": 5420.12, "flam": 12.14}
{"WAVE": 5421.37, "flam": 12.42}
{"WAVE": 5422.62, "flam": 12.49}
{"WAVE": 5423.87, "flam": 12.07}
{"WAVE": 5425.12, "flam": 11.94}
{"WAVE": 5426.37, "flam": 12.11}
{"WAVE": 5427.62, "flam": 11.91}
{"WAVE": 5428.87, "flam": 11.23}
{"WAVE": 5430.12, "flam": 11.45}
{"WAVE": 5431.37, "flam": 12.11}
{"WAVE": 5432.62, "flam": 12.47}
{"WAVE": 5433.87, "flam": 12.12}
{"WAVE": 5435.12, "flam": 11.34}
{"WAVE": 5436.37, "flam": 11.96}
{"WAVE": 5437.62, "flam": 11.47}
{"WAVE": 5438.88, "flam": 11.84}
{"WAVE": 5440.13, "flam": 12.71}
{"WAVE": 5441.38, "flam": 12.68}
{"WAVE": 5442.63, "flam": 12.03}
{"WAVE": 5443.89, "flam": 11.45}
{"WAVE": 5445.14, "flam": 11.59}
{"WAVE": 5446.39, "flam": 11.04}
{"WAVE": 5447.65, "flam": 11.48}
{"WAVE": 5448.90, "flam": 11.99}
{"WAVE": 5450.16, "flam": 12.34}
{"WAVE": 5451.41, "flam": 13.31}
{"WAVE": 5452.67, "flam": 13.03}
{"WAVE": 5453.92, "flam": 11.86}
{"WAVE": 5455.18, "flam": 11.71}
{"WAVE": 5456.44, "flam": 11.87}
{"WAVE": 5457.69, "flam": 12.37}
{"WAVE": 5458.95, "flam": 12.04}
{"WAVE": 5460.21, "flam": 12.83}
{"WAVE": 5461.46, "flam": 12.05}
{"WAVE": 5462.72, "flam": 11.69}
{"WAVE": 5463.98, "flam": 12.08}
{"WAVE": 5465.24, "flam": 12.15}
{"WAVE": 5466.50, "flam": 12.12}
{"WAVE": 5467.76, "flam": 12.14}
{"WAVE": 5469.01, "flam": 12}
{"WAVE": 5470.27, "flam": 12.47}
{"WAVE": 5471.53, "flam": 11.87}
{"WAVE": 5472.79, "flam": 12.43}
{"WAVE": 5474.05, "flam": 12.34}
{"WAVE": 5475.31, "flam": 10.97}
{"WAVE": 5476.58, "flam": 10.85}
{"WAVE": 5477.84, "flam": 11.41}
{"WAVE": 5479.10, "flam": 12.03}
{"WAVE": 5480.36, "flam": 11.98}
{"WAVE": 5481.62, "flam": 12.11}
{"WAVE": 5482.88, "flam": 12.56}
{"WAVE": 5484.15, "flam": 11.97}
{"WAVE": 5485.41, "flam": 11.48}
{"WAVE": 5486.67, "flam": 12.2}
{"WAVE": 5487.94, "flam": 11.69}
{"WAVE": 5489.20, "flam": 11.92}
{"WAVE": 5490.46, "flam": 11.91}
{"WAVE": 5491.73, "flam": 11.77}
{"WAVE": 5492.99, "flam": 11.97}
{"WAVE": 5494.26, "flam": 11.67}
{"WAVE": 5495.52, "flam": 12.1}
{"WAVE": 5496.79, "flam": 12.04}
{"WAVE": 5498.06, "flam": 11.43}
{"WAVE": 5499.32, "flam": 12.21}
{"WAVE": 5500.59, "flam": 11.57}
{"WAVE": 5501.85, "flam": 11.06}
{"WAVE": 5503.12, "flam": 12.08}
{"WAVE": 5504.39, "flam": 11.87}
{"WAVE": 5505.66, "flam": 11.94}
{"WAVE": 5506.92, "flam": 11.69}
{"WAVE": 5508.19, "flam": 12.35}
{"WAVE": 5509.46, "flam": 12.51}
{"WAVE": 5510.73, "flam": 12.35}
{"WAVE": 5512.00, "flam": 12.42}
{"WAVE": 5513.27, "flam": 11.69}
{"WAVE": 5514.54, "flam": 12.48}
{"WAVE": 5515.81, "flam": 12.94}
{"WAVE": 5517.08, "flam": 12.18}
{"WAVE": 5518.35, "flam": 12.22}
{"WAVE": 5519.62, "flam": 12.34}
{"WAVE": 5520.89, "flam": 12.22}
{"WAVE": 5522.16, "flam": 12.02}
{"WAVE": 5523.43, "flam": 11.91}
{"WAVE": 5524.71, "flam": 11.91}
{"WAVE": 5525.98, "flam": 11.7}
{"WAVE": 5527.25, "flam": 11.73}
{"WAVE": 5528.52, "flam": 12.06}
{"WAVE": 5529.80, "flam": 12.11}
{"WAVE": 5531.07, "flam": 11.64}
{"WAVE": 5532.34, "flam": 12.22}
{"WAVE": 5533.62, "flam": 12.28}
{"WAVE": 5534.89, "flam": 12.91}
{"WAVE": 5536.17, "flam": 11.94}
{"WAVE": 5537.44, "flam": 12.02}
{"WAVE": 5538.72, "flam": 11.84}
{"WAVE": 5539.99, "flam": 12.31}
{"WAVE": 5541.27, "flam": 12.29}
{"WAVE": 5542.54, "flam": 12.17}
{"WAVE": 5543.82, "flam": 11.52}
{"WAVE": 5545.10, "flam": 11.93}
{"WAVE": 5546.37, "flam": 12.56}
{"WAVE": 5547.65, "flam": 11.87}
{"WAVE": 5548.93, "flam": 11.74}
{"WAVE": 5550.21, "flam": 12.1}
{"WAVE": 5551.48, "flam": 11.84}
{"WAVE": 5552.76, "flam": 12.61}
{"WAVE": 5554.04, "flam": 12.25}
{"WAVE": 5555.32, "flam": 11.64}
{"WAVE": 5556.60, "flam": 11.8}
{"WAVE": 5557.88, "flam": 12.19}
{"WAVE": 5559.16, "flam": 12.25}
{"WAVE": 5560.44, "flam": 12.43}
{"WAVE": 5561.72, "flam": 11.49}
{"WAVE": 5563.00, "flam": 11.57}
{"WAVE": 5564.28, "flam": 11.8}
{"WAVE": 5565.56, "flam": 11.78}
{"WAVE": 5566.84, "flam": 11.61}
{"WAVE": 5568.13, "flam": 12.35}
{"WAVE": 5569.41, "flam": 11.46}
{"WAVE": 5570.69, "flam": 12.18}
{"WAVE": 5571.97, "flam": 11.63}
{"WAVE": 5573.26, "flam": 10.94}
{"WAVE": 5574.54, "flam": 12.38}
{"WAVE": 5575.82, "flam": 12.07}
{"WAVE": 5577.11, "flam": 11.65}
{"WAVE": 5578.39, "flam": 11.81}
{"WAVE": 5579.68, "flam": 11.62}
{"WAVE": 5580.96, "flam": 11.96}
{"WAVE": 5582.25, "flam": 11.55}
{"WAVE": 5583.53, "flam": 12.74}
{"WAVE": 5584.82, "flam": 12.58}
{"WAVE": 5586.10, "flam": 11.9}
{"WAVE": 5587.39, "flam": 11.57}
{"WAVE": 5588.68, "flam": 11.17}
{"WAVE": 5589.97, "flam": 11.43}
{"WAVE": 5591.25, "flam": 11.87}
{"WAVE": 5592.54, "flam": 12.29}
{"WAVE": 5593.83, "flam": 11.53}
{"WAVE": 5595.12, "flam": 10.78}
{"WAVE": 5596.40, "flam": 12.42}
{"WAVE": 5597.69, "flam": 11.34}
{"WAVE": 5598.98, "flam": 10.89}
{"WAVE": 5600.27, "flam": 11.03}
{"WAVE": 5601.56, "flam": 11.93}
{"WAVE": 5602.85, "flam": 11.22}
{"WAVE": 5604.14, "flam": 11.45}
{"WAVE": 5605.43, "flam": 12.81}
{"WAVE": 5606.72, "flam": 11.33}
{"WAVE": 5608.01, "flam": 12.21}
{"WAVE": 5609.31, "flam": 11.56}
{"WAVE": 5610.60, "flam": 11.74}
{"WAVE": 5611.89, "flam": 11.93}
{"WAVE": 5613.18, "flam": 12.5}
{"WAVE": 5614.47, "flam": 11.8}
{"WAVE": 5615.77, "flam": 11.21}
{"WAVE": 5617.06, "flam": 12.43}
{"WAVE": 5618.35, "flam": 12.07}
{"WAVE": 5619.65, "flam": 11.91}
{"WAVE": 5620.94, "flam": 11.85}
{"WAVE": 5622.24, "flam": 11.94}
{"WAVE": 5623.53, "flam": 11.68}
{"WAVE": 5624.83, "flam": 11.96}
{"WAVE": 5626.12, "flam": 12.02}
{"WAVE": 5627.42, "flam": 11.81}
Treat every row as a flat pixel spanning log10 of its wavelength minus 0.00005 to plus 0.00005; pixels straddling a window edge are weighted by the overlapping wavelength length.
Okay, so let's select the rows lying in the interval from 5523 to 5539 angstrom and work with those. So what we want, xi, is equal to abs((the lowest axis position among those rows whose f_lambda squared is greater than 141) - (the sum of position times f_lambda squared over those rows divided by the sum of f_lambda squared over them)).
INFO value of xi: 7.7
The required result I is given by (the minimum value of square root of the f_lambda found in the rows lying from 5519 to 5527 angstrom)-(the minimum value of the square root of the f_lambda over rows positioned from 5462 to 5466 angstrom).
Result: 0.00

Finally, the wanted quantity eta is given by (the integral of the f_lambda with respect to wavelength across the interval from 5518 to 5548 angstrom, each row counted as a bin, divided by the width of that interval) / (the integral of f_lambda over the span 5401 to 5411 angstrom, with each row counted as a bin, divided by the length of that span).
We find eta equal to 1.01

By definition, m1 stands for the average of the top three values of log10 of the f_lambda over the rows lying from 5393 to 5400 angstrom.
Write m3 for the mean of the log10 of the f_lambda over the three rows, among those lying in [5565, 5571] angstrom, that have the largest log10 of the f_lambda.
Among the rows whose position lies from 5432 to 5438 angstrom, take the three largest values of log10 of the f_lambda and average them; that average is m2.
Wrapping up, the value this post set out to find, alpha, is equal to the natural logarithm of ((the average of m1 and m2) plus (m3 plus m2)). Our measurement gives 1.18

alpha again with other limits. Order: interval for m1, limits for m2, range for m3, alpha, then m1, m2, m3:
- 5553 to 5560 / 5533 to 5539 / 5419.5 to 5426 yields 1.19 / 1.09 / 1.09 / 1.09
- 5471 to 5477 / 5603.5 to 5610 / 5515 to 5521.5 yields 1.18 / 1.09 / 1.09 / 1.10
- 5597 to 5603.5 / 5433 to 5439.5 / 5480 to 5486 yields 1.17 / 1.06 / 1.08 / 1.09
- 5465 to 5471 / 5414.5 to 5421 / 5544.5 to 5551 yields 1.18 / 1.09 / 1.09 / 1.09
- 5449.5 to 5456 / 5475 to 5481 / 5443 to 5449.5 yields 1.17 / 1.11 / 1.07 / 1.07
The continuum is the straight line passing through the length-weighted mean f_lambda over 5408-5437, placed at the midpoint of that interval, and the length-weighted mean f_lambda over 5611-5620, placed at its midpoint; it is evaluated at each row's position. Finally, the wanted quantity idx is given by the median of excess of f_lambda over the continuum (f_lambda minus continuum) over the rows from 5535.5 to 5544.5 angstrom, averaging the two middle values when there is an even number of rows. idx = 0.04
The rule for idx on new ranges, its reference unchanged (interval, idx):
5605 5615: -0.11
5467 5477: 0.09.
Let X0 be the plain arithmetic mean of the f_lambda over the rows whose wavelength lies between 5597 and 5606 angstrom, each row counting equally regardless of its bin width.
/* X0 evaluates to 11.5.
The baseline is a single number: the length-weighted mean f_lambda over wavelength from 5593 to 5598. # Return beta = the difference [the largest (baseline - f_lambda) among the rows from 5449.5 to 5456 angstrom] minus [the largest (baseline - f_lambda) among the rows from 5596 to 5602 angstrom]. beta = -0.82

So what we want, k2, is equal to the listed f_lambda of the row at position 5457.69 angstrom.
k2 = 12.37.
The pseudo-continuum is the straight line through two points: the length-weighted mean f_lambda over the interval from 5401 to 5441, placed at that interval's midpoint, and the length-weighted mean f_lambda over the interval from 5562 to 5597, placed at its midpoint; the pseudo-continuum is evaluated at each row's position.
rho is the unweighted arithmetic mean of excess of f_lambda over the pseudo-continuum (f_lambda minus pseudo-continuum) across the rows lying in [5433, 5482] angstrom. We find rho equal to 0.06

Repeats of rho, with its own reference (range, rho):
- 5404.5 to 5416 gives -0.19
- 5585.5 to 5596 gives -0.22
